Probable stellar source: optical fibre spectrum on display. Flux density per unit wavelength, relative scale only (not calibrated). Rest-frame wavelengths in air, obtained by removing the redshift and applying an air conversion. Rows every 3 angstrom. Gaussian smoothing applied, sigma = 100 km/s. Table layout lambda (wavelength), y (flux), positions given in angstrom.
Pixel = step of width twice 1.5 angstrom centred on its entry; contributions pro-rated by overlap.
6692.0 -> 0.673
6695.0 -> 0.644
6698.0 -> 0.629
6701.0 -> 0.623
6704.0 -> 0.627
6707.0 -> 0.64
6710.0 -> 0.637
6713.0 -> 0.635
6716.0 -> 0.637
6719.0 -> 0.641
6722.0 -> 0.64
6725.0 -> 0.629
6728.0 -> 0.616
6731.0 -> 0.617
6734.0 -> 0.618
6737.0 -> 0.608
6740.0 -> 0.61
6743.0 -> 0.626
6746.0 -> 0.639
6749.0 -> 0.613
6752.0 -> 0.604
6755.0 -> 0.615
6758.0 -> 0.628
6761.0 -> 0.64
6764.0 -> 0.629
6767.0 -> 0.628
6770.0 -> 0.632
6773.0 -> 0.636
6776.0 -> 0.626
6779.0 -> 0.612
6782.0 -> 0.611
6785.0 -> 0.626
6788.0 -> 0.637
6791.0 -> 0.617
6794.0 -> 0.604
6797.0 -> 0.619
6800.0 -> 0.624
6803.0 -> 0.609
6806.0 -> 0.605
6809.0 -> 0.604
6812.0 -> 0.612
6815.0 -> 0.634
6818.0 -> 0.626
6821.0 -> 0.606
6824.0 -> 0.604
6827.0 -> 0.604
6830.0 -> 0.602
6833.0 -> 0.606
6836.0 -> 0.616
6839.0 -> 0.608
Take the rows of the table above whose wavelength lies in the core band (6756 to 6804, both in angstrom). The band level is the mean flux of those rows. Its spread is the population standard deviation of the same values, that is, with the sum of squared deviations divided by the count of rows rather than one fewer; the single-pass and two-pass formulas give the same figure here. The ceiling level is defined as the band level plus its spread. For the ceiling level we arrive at 0.634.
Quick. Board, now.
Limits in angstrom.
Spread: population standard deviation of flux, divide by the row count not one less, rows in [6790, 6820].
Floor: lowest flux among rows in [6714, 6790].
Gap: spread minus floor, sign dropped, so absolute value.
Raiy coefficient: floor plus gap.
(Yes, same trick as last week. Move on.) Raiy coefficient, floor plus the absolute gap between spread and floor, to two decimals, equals 1.20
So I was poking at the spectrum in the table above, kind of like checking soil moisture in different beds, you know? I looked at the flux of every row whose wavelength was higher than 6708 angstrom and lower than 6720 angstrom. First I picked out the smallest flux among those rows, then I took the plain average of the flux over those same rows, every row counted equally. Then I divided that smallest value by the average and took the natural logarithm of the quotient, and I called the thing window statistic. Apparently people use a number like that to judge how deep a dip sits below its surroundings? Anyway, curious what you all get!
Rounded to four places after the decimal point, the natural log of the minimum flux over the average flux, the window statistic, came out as -0.0039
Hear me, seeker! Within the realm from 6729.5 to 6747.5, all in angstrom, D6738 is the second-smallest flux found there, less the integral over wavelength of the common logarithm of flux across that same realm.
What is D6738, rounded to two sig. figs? 4.4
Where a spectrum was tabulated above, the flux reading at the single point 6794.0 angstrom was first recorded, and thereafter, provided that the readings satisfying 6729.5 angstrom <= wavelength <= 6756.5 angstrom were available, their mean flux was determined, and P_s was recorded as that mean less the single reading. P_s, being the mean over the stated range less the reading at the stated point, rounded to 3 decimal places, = 0.013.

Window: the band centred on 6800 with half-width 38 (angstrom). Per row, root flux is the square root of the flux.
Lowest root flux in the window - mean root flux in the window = -0.0097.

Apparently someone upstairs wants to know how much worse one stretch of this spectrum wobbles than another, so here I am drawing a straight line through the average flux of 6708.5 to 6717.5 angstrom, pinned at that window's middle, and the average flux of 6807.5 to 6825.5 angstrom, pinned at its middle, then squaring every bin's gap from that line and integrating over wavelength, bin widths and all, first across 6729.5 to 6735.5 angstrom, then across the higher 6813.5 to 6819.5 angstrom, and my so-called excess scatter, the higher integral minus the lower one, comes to 0.0003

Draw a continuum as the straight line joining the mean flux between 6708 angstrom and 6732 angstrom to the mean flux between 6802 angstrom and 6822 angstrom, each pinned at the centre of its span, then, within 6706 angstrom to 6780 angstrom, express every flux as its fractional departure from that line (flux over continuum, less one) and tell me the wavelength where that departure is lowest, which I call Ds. 6752.0 angstrom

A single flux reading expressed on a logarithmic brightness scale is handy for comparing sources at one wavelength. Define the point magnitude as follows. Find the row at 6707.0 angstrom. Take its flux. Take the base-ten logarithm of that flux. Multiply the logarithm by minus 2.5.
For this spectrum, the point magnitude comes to 0.48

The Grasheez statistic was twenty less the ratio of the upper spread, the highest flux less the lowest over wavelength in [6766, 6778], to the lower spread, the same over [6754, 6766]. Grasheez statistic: 19.60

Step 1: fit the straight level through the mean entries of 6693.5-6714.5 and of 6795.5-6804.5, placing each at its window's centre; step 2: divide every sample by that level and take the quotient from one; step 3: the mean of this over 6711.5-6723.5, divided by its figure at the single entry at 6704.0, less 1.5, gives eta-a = -2.6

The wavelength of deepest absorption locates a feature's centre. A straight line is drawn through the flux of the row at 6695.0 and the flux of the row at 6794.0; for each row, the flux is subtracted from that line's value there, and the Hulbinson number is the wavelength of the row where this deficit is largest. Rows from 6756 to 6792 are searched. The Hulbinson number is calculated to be 6779.0 angstrom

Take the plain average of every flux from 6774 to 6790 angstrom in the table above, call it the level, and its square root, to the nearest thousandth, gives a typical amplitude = 0.789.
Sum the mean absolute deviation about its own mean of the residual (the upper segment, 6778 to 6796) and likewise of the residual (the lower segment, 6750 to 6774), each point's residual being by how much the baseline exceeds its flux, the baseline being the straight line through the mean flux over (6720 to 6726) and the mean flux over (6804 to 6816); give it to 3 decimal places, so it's 0.019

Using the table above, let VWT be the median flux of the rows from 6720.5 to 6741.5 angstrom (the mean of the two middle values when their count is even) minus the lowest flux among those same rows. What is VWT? 0.009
